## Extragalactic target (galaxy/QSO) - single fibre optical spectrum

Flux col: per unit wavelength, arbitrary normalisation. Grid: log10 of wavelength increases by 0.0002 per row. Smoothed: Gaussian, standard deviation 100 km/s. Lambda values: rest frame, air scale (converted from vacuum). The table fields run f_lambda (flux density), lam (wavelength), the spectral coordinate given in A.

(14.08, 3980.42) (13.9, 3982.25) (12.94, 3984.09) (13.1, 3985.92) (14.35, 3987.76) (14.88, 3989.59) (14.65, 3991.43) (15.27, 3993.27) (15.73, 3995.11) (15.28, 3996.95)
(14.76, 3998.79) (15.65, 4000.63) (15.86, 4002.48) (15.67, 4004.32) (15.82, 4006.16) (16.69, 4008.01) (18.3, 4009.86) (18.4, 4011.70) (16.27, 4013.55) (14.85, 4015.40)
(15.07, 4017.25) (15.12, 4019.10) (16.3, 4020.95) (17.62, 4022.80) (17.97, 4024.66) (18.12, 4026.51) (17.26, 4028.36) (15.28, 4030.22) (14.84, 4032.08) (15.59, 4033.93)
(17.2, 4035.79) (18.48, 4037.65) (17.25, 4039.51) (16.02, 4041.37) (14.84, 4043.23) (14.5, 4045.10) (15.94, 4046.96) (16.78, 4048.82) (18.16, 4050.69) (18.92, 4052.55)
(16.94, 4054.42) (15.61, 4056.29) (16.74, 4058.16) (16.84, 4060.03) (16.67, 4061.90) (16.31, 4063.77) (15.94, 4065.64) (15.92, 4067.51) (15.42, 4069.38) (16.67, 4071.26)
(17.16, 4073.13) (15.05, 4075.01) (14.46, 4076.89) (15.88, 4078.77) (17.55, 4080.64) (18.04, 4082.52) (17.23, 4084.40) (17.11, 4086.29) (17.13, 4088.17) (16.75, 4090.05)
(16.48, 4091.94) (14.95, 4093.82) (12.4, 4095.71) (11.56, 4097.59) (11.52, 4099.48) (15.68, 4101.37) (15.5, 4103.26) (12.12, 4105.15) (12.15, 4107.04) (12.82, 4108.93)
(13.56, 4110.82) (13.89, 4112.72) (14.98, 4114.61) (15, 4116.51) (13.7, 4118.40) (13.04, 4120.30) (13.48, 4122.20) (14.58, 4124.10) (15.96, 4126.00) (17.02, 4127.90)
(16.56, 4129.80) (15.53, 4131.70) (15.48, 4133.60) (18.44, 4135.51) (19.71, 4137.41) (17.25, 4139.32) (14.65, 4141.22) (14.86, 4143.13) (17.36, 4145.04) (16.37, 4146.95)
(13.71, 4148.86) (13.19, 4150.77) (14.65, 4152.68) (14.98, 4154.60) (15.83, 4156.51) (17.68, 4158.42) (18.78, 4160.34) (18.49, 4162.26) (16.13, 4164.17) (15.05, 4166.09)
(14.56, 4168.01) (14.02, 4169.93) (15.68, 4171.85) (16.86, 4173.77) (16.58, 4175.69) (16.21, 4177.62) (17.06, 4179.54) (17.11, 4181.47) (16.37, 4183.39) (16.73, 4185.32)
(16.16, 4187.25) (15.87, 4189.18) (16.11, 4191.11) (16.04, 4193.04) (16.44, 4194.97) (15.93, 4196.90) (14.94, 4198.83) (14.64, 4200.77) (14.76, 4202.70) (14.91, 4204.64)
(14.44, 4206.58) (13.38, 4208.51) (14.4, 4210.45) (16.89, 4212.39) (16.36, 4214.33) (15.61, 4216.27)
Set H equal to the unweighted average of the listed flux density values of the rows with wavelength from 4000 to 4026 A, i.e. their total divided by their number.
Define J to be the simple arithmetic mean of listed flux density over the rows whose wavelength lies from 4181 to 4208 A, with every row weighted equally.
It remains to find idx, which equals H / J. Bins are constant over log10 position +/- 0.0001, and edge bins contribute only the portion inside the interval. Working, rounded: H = 16.4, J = 15.7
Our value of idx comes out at 1.04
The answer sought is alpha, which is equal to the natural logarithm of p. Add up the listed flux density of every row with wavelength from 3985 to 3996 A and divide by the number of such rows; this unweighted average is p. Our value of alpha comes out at 2.69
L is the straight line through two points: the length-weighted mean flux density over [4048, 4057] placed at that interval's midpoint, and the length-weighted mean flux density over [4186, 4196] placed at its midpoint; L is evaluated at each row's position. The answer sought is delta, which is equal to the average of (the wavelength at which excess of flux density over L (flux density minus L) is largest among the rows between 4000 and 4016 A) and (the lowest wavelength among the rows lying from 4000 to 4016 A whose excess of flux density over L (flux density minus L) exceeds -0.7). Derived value 4010.8 A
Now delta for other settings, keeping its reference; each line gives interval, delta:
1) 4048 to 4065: 4050.7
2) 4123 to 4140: 4132.7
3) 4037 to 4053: 4045.1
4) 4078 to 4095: 4081.6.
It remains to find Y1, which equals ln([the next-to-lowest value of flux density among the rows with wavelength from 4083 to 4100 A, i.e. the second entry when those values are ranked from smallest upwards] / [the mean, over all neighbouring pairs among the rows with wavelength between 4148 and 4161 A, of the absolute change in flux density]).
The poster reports 2.43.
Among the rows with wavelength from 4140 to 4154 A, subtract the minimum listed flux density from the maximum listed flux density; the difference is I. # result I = 4.2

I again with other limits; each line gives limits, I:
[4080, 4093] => 1.6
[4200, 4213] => 3.5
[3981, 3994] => 2.3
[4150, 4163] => 5.6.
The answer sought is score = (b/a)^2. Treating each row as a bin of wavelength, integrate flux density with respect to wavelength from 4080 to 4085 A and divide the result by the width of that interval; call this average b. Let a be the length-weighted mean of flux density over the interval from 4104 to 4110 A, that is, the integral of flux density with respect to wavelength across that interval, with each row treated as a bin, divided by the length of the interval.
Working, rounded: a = 12.5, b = 18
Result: 1.99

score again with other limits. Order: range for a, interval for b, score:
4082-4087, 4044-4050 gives 0.82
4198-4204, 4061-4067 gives 1.22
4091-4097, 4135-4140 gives 1.65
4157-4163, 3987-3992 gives 0.65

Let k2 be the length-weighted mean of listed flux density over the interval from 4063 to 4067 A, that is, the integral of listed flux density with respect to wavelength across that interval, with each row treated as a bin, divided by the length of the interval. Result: 16.1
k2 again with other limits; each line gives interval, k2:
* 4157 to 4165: 17.7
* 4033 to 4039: 17.1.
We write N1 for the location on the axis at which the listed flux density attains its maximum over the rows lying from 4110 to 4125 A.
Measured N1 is 4116.51 A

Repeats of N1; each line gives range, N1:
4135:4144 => 4137.41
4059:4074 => 4073.13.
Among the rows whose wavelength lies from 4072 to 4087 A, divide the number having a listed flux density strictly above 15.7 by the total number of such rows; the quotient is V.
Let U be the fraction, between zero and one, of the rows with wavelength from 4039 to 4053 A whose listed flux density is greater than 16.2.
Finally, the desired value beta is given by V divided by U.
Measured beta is 1.5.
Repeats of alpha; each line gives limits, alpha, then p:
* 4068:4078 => 2.76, 15.8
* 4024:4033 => 2.82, 16.7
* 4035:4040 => 2.87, 17.6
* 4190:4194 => 2.78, 16.1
